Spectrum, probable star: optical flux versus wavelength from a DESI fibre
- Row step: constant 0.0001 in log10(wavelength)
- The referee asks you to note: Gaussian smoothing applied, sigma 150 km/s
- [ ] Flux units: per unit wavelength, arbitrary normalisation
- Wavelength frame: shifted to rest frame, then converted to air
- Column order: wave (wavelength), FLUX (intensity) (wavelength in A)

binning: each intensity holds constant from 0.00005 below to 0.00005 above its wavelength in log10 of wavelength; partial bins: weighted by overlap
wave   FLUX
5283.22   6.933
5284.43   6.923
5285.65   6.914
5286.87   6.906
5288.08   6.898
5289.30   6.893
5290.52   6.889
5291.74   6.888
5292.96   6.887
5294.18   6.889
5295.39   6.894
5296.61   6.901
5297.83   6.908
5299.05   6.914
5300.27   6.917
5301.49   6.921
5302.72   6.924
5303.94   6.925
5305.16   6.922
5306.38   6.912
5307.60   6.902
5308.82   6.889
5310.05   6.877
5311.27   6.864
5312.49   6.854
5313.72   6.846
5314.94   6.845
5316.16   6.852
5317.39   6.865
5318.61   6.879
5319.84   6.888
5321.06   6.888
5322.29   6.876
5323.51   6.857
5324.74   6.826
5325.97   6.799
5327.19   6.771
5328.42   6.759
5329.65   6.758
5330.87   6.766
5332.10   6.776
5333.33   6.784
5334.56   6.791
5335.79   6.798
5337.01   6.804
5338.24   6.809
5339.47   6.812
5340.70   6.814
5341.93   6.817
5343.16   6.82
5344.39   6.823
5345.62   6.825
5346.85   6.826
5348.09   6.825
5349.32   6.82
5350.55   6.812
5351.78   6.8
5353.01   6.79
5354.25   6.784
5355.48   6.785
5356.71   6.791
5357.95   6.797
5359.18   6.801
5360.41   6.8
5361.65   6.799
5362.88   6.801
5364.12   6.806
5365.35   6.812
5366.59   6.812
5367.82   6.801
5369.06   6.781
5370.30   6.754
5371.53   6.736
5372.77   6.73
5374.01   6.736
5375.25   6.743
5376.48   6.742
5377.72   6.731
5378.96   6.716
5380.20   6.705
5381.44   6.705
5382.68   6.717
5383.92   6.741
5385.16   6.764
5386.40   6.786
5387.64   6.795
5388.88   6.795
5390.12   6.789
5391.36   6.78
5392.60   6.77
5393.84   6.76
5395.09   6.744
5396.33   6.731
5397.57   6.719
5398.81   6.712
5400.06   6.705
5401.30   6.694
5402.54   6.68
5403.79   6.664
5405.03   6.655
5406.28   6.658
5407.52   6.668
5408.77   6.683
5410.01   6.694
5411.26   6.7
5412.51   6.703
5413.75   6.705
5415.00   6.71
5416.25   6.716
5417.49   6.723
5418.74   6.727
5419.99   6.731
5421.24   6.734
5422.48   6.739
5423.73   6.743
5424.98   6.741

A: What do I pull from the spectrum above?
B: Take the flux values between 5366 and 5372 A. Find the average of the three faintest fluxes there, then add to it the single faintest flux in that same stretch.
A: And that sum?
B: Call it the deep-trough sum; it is 13.5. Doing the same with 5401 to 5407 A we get 13.3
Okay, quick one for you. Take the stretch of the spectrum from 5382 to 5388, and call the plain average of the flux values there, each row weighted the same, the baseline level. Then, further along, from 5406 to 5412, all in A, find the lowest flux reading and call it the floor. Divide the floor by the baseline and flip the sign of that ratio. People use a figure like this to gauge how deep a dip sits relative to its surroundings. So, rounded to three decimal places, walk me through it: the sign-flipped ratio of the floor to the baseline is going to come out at -0.985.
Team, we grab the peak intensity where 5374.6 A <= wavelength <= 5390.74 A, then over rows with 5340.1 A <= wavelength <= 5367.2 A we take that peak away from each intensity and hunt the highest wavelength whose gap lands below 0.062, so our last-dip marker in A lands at 5366.59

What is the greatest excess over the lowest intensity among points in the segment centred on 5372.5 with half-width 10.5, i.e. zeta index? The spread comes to 0.11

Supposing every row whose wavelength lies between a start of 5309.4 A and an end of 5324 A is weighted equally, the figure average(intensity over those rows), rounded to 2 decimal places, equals 6.87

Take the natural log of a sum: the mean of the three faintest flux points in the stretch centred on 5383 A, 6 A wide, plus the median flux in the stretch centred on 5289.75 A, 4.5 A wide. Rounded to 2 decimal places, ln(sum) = 2.61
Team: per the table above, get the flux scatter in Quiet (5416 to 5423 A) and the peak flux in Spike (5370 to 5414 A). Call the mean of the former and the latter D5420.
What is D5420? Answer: 3.40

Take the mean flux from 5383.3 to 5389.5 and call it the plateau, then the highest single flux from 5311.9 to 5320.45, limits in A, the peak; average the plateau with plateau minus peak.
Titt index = 3.33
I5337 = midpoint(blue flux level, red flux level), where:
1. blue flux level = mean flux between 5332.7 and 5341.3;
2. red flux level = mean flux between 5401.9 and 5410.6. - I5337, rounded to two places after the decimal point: 6.74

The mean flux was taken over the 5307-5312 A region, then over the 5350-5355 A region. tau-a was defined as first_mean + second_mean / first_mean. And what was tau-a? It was 7.87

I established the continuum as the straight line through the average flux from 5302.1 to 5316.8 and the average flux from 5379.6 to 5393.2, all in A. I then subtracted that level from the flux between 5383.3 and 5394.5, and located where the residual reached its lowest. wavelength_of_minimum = 5383.92 A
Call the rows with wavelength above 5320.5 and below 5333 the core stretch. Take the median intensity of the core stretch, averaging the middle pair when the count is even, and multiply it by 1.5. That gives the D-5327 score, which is 10.18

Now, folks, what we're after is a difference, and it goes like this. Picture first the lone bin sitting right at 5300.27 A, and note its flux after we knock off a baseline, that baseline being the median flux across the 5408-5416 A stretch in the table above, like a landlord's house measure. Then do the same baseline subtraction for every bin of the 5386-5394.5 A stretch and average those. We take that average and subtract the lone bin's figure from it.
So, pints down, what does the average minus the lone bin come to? -0.135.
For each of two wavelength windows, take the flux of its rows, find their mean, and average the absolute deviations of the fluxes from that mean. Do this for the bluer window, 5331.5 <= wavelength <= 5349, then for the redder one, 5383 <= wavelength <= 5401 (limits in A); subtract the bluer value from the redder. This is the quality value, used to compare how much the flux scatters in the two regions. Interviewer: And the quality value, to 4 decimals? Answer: 0.0137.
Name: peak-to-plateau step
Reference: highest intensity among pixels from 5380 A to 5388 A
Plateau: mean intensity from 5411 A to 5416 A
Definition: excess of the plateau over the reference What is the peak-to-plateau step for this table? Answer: -0.09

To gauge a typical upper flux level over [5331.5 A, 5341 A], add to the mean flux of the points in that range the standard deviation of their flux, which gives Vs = 6.81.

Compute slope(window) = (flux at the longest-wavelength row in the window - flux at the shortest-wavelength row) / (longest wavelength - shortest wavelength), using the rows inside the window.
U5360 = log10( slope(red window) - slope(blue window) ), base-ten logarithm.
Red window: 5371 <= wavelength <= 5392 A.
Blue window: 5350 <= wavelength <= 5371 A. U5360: -2.29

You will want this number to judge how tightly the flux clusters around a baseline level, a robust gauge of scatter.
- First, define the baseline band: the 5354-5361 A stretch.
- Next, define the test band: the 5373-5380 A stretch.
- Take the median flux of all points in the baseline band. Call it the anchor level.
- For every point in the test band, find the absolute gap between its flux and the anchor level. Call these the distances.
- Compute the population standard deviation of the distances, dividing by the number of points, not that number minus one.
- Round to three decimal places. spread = 0.010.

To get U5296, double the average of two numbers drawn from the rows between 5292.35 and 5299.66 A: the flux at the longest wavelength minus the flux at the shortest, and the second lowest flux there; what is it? 6.92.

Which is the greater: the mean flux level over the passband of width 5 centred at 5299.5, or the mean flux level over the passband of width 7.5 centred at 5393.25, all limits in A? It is 6.915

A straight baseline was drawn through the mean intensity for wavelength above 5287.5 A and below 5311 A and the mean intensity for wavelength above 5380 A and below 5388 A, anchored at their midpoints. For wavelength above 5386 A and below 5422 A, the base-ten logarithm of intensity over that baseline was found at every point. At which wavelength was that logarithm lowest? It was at 5405.03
